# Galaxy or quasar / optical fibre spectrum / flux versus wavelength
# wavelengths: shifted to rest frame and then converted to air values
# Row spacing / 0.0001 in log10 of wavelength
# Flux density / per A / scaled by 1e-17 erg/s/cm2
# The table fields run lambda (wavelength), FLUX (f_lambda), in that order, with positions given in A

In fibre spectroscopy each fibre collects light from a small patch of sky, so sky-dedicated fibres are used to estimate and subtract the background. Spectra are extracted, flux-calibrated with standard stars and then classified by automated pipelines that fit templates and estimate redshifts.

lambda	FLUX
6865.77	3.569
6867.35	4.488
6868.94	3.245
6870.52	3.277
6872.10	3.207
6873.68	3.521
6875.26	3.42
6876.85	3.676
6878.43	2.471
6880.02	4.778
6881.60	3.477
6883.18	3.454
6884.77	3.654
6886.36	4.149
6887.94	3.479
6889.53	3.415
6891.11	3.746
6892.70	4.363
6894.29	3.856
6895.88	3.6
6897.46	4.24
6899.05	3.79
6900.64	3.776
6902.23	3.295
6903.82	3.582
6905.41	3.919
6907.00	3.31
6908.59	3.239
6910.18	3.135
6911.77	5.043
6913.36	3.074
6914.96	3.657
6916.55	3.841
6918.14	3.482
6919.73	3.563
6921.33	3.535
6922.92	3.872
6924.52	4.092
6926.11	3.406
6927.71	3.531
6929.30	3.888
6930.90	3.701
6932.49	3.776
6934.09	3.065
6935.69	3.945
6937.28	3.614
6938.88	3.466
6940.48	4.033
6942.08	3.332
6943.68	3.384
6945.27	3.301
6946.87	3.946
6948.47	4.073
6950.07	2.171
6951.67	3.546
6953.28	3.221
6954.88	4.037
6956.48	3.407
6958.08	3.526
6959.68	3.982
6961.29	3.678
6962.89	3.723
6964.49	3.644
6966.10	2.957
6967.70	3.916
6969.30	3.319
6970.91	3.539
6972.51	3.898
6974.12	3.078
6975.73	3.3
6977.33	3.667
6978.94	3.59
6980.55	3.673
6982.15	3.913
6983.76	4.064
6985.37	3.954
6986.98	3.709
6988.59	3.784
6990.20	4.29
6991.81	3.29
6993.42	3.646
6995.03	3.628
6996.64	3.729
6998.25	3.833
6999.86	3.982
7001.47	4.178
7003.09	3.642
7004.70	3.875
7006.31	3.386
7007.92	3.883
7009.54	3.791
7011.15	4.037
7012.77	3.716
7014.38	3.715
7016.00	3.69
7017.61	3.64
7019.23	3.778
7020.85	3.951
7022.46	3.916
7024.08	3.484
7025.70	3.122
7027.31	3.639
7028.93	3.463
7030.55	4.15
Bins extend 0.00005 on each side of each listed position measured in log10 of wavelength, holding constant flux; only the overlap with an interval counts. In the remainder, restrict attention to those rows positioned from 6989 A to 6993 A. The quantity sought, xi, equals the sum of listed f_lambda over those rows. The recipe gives 8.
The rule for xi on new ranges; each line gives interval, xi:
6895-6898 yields 8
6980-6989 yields 23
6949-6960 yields 24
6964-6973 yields 21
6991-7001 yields 22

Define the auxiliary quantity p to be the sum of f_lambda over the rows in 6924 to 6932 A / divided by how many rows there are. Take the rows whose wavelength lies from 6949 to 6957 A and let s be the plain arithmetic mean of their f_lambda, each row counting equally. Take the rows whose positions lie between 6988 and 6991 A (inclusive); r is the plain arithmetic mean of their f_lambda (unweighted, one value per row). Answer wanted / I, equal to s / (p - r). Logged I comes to -10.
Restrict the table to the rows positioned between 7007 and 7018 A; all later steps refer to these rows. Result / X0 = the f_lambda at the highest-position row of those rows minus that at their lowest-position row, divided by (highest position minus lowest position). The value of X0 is -0.025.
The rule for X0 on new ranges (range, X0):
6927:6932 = 0.053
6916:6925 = 0.031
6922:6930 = 0.003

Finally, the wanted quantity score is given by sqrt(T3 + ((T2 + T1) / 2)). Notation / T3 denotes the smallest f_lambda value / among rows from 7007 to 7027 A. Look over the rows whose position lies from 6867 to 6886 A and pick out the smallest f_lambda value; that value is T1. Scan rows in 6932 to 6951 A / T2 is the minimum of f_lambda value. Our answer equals 2.33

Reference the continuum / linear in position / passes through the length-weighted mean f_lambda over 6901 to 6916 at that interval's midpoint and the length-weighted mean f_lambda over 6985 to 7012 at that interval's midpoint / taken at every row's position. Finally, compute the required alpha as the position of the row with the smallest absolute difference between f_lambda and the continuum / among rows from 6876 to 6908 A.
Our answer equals 6903.82 A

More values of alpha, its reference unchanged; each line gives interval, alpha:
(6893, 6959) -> 6903.82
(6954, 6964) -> 6962.89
